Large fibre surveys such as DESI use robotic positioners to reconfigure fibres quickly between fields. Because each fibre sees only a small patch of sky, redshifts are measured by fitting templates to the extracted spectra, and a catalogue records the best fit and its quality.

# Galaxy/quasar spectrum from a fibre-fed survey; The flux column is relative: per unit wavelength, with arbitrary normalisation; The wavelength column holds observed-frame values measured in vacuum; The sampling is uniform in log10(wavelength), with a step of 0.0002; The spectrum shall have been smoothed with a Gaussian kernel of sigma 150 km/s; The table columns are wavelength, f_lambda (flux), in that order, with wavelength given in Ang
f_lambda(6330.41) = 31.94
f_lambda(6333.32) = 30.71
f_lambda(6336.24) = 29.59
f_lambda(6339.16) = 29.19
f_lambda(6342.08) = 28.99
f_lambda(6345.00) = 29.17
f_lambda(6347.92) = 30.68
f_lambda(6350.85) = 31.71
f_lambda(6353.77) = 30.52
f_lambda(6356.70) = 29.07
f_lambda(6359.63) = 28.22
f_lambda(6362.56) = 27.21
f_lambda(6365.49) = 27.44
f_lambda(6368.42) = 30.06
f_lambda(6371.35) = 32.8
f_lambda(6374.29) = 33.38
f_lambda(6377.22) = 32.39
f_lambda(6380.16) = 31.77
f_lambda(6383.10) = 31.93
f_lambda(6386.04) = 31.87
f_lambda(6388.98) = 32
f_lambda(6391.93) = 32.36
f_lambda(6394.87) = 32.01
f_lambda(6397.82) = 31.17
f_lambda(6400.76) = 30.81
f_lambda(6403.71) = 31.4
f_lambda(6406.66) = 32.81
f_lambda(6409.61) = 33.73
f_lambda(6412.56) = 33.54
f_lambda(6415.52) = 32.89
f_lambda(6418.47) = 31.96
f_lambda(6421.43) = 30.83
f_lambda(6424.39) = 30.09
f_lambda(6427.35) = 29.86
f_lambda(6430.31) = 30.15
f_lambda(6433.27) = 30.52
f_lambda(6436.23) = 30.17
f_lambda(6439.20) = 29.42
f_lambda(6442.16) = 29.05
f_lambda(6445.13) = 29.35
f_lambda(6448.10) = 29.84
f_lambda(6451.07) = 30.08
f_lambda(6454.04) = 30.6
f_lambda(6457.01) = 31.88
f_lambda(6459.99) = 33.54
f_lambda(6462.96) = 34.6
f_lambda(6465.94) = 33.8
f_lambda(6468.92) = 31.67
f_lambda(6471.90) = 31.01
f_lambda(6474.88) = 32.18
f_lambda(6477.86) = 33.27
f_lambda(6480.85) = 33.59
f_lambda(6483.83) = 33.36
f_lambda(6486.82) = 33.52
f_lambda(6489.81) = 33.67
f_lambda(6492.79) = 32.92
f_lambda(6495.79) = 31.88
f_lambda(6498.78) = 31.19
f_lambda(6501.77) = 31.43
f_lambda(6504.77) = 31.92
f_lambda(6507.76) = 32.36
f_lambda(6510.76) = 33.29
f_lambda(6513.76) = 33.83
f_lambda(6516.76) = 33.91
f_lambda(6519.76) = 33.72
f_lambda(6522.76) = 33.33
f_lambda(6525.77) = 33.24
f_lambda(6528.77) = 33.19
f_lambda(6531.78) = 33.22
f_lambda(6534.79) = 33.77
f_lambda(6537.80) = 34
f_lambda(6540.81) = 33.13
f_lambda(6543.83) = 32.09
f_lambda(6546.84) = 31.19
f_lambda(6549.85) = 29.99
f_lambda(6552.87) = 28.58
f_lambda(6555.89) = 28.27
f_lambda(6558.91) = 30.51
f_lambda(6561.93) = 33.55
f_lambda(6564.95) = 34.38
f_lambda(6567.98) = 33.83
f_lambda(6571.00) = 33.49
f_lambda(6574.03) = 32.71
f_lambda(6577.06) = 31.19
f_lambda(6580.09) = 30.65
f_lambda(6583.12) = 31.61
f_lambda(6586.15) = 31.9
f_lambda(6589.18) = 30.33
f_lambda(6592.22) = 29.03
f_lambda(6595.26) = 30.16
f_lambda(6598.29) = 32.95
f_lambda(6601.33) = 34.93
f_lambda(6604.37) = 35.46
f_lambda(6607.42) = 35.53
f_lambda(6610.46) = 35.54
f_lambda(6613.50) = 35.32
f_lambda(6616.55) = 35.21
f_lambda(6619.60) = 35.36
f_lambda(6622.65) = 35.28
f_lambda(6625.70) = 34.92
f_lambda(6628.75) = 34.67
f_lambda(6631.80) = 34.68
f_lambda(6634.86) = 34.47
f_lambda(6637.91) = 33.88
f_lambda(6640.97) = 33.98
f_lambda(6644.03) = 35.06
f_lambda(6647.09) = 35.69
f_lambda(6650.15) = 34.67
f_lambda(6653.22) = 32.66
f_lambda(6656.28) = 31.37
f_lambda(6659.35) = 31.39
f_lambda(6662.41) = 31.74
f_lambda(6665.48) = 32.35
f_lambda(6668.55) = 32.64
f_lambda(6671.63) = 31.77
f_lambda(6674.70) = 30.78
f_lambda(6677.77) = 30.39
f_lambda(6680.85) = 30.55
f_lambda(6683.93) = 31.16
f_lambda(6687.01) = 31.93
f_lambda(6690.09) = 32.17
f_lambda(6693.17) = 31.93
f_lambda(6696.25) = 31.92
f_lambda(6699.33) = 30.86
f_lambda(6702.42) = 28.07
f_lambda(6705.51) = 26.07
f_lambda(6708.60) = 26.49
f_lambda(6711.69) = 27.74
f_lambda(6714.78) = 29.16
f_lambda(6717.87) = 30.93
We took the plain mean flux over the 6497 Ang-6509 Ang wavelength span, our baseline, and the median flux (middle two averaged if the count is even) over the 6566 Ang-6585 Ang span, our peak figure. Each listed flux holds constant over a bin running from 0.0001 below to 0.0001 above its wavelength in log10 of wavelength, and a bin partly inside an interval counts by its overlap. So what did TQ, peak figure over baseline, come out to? 1.01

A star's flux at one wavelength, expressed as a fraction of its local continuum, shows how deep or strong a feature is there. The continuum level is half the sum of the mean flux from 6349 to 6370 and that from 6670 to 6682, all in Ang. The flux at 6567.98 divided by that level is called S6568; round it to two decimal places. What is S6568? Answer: 1.13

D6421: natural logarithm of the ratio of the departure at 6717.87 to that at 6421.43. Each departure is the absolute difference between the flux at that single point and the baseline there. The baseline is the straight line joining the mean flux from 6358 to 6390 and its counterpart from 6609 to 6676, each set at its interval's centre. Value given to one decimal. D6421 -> 2.0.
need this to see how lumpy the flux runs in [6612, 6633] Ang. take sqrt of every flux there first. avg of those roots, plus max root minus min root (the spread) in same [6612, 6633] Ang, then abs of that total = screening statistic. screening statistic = 5.98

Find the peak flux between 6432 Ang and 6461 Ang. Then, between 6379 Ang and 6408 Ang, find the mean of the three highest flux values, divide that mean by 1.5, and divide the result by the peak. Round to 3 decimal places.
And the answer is 0.644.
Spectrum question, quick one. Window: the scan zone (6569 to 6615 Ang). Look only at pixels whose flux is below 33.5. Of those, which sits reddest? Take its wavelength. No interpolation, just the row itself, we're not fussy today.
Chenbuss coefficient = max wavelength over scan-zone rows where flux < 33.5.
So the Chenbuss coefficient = 6598.29 Ang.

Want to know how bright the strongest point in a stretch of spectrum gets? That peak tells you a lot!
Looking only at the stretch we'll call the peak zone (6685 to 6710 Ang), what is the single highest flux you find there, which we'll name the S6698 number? 32.17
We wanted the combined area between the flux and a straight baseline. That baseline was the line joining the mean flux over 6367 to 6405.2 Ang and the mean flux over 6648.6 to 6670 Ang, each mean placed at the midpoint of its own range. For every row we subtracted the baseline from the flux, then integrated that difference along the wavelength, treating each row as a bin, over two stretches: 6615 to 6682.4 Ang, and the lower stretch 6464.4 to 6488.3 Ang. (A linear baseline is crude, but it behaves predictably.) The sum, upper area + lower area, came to 83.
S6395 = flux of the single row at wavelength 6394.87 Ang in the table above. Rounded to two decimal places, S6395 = 32.01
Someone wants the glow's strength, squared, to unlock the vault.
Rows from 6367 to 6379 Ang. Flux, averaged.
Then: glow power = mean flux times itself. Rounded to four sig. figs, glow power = 1034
